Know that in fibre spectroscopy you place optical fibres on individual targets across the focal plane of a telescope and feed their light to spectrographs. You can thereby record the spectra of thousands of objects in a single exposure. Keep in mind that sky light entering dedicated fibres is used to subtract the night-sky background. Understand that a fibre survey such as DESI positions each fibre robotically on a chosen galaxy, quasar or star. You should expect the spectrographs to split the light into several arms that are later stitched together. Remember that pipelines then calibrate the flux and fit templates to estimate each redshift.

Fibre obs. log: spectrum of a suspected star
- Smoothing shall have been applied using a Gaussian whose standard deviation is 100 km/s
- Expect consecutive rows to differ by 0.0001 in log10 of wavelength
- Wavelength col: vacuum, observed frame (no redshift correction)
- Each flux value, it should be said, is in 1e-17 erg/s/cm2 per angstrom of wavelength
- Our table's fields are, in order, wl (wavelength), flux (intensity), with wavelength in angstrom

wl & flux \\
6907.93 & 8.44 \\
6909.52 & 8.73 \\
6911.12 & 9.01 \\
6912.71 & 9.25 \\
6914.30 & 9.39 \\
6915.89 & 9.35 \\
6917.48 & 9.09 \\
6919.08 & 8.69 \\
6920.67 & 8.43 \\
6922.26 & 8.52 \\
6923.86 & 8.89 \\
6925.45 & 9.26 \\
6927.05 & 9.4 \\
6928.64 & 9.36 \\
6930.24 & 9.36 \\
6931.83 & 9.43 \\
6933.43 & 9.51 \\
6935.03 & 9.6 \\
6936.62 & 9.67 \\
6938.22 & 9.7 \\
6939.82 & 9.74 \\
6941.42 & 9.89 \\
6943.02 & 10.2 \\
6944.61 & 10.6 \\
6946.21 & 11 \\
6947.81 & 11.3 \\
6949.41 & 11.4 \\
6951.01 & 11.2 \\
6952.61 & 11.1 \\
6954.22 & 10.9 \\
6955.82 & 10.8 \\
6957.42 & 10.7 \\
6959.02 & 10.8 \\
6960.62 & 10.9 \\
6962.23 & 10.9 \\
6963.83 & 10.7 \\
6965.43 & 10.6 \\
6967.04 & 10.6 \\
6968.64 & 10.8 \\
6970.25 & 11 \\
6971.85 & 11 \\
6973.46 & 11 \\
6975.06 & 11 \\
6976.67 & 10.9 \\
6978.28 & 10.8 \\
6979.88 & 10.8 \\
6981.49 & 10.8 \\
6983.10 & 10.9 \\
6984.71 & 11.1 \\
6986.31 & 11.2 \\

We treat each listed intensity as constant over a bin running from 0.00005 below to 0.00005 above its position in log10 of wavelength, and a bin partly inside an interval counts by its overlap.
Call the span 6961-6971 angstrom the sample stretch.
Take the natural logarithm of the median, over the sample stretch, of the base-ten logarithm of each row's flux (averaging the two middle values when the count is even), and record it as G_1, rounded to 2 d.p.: 0.03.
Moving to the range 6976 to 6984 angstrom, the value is 0.03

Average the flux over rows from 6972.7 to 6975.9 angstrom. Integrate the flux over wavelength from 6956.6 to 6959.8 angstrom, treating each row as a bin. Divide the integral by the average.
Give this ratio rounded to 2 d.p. 3.13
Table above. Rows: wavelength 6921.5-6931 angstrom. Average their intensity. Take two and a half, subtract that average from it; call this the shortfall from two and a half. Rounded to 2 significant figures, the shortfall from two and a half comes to -6.6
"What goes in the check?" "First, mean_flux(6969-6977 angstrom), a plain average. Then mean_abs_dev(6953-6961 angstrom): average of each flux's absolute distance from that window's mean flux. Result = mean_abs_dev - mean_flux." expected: -10.9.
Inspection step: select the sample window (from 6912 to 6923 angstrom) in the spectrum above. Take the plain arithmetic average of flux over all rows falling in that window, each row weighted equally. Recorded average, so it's 9.0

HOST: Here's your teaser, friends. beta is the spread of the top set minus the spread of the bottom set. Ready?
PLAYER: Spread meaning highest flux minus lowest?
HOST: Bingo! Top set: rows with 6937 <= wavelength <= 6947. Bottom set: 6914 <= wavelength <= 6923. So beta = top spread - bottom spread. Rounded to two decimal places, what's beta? 0.34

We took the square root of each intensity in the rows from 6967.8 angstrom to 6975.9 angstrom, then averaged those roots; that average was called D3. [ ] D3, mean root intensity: 3.31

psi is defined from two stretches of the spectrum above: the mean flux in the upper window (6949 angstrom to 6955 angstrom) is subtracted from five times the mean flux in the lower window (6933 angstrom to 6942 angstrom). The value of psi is 37.3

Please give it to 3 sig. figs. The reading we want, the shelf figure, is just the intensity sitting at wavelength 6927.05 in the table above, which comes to 9.40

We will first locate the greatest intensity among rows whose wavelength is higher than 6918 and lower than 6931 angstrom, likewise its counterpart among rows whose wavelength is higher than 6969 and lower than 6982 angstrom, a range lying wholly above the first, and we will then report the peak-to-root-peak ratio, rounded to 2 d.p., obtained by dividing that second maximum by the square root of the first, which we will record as 3.59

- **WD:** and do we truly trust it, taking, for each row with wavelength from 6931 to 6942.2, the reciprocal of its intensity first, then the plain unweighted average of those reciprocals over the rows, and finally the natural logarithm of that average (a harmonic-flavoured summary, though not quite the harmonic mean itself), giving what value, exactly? -2.27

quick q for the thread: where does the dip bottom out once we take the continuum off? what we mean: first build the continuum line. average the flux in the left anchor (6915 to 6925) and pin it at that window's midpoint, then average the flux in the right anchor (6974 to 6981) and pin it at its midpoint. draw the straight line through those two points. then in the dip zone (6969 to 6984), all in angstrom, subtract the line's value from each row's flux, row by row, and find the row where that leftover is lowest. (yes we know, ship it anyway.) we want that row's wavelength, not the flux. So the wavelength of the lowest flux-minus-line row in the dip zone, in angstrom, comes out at 6981.49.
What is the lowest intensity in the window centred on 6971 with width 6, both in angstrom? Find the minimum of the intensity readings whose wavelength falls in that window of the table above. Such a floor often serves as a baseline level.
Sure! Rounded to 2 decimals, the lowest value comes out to 10.80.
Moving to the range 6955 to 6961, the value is 10.70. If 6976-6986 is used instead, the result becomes 10.80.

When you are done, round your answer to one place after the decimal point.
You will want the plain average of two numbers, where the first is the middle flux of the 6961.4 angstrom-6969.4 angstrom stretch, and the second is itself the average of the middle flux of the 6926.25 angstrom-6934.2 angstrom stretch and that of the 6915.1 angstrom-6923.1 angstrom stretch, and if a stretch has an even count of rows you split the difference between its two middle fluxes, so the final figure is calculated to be 9.9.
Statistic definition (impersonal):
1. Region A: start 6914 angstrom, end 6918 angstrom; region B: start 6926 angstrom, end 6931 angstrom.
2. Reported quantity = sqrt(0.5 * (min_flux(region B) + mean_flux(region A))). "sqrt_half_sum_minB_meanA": 3.05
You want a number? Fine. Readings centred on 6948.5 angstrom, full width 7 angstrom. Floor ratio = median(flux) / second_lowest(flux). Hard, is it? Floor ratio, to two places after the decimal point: 1.00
